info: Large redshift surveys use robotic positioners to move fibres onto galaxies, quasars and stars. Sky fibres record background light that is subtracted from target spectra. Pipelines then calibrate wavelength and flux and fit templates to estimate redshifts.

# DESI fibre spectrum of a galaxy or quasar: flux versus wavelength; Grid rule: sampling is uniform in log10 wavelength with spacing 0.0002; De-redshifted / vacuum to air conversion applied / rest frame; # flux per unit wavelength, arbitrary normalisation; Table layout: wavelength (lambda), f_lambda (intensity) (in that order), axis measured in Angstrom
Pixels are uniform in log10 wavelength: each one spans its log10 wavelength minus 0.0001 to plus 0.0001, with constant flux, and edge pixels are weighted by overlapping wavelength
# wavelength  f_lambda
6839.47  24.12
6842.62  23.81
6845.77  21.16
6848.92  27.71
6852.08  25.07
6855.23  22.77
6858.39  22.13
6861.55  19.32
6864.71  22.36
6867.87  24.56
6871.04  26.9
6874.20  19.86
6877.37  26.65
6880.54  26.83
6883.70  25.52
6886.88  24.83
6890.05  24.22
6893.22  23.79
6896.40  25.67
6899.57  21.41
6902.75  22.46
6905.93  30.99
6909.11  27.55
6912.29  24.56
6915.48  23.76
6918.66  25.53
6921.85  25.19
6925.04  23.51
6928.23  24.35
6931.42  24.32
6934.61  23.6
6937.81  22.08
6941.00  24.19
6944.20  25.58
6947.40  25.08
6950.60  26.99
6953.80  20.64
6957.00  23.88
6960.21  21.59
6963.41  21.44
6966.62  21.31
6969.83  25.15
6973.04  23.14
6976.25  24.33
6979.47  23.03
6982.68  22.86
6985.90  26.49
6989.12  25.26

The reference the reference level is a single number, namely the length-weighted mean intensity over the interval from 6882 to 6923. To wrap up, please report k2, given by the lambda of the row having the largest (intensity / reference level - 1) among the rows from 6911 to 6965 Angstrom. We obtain 6950.60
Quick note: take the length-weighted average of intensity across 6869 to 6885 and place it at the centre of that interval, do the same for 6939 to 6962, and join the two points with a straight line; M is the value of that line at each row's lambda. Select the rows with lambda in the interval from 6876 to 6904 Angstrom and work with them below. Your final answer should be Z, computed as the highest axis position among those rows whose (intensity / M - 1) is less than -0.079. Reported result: 6902.75 Angstrom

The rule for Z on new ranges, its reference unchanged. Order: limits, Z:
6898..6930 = 6902.75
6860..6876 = 6874.20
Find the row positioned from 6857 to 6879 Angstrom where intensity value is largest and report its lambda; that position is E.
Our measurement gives 6871.04 Angstrom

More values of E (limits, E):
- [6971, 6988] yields 6985.90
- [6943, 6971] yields 6950.60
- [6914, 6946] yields 6944.20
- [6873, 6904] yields 6880.54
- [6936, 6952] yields 6950.60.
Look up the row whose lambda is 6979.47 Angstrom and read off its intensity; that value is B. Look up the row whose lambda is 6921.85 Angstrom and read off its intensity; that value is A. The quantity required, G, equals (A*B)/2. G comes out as 290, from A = 25.19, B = 23.03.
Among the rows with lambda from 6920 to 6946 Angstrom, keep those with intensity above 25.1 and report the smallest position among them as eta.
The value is 6921.85 Angstrom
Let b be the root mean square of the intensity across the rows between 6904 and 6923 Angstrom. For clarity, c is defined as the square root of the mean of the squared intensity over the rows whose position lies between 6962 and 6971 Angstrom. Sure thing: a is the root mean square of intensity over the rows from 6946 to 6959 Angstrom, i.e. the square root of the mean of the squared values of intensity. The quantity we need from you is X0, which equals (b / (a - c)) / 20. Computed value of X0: 0.8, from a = 24.3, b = 26.4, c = 22.7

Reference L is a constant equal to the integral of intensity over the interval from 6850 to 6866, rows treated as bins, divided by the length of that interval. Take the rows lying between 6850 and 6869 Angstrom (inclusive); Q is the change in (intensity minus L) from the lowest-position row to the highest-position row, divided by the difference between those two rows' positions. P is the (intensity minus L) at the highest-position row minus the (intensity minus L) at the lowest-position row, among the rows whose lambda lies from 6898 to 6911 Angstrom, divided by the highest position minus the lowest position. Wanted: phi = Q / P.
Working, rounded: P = 0.64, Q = 0.0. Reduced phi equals -0.1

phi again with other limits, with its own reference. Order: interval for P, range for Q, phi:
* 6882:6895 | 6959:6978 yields -0.9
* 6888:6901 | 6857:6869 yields -0.9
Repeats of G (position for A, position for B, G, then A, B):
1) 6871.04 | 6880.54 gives 361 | 26.9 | 26.83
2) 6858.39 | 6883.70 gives 282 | 22.13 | 25.52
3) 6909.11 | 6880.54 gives 370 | 27.55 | 26.83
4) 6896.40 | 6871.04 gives 345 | 25.67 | 26.9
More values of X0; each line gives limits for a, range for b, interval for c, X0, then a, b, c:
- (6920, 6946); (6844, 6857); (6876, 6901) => -1.5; 24.1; 24.3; 24.9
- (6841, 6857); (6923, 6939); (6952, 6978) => 0.8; 24.2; 23.6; 22.7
